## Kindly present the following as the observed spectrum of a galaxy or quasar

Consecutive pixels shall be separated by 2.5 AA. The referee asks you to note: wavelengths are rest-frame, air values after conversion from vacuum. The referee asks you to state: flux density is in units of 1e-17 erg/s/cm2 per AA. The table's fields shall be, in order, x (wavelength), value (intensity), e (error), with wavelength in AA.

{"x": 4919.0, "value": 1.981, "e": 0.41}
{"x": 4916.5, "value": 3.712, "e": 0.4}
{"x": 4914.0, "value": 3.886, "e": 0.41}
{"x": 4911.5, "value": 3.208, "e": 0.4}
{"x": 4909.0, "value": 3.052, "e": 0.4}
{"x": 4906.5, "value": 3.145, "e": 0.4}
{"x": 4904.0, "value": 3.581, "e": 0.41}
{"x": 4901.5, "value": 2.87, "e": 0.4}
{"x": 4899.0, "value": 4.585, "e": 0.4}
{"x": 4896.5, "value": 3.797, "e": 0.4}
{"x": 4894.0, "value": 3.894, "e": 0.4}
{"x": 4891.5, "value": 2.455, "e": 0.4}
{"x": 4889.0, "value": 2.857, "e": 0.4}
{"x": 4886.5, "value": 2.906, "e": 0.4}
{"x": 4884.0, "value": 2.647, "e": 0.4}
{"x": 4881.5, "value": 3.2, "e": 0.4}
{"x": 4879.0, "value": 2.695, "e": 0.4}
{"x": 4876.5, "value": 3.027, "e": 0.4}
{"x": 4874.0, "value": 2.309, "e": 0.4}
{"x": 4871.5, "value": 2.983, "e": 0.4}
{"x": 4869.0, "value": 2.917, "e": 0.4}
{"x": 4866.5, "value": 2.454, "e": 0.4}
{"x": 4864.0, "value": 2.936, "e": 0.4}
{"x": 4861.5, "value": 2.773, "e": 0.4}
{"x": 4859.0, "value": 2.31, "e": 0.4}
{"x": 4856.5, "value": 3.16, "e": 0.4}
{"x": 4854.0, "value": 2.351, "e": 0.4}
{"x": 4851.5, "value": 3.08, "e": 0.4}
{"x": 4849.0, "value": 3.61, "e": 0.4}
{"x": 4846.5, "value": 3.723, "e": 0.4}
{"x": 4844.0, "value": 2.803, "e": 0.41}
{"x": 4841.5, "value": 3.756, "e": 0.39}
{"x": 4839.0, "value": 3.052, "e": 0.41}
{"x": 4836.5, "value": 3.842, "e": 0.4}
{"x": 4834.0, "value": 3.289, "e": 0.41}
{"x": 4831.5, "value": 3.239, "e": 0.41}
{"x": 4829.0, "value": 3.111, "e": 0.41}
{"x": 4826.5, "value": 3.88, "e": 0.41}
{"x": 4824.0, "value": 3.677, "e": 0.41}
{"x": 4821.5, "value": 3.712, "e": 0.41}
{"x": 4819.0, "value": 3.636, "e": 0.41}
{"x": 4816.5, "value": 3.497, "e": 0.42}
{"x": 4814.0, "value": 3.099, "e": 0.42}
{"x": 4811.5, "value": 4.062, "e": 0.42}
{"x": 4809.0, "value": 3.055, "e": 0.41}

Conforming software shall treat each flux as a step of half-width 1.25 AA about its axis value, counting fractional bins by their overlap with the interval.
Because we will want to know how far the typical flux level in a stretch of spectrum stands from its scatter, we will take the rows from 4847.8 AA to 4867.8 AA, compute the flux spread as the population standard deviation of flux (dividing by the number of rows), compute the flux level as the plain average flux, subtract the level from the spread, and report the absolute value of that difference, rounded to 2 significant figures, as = 2.4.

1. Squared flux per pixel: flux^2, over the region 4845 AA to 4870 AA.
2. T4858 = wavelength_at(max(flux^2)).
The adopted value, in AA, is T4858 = 4846.5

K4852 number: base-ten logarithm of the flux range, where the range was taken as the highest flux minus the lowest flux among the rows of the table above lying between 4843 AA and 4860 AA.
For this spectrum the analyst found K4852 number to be 0.2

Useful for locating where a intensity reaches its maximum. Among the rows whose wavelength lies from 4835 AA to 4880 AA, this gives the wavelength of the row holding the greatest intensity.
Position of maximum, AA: 4836.5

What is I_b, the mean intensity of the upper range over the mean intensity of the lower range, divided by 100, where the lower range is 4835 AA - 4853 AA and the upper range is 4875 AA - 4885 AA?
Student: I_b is 0.0085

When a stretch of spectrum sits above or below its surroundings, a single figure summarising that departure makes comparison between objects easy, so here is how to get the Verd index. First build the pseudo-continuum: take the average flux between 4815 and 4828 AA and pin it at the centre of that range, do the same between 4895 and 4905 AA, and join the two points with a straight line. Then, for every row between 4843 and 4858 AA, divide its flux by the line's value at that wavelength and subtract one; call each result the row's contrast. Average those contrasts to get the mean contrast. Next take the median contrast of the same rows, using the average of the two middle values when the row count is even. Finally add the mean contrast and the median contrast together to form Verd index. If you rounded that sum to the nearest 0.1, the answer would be -0.3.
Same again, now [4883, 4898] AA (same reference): -0.4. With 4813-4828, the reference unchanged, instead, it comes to 0.0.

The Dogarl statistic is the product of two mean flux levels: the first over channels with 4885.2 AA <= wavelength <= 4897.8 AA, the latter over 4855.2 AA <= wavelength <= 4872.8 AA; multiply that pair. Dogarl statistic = 8.9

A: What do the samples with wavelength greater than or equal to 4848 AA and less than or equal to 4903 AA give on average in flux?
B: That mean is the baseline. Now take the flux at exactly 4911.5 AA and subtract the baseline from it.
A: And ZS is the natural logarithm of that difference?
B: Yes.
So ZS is -1.5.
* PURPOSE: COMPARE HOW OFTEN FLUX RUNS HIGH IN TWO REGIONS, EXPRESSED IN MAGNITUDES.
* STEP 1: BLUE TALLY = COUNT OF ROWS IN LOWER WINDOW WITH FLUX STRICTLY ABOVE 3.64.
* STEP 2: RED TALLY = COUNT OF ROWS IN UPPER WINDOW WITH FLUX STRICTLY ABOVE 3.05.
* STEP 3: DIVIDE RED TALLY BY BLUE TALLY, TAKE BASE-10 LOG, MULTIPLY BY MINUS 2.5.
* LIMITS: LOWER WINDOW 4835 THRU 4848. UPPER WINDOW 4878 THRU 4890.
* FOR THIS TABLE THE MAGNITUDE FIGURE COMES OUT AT 1.2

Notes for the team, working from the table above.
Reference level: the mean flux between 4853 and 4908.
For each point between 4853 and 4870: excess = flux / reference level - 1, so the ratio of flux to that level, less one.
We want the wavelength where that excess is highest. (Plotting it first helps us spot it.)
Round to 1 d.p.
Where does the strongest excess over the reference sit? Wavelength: 4856.5 AA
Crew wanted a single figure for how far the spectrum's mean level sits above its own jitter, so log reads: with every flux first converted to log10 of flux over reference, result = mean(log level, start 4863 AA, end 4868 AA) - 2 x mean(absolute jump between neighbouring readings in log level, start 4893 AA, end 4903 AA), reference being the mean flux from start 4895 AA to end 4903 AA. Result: -0.34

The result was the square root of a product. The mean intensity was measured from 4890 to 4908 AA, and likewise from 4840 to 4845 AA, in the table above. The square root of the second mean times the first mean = 3.38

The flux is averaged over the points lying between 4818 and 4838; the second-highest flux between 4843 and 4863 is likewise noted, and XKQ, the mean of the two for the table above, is 3.6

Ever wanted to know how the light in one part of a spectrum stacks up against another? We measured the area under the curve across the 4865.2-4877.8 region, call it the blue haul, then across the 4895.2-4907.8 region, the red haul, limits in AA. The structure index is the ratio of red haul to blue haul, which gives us 1.31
